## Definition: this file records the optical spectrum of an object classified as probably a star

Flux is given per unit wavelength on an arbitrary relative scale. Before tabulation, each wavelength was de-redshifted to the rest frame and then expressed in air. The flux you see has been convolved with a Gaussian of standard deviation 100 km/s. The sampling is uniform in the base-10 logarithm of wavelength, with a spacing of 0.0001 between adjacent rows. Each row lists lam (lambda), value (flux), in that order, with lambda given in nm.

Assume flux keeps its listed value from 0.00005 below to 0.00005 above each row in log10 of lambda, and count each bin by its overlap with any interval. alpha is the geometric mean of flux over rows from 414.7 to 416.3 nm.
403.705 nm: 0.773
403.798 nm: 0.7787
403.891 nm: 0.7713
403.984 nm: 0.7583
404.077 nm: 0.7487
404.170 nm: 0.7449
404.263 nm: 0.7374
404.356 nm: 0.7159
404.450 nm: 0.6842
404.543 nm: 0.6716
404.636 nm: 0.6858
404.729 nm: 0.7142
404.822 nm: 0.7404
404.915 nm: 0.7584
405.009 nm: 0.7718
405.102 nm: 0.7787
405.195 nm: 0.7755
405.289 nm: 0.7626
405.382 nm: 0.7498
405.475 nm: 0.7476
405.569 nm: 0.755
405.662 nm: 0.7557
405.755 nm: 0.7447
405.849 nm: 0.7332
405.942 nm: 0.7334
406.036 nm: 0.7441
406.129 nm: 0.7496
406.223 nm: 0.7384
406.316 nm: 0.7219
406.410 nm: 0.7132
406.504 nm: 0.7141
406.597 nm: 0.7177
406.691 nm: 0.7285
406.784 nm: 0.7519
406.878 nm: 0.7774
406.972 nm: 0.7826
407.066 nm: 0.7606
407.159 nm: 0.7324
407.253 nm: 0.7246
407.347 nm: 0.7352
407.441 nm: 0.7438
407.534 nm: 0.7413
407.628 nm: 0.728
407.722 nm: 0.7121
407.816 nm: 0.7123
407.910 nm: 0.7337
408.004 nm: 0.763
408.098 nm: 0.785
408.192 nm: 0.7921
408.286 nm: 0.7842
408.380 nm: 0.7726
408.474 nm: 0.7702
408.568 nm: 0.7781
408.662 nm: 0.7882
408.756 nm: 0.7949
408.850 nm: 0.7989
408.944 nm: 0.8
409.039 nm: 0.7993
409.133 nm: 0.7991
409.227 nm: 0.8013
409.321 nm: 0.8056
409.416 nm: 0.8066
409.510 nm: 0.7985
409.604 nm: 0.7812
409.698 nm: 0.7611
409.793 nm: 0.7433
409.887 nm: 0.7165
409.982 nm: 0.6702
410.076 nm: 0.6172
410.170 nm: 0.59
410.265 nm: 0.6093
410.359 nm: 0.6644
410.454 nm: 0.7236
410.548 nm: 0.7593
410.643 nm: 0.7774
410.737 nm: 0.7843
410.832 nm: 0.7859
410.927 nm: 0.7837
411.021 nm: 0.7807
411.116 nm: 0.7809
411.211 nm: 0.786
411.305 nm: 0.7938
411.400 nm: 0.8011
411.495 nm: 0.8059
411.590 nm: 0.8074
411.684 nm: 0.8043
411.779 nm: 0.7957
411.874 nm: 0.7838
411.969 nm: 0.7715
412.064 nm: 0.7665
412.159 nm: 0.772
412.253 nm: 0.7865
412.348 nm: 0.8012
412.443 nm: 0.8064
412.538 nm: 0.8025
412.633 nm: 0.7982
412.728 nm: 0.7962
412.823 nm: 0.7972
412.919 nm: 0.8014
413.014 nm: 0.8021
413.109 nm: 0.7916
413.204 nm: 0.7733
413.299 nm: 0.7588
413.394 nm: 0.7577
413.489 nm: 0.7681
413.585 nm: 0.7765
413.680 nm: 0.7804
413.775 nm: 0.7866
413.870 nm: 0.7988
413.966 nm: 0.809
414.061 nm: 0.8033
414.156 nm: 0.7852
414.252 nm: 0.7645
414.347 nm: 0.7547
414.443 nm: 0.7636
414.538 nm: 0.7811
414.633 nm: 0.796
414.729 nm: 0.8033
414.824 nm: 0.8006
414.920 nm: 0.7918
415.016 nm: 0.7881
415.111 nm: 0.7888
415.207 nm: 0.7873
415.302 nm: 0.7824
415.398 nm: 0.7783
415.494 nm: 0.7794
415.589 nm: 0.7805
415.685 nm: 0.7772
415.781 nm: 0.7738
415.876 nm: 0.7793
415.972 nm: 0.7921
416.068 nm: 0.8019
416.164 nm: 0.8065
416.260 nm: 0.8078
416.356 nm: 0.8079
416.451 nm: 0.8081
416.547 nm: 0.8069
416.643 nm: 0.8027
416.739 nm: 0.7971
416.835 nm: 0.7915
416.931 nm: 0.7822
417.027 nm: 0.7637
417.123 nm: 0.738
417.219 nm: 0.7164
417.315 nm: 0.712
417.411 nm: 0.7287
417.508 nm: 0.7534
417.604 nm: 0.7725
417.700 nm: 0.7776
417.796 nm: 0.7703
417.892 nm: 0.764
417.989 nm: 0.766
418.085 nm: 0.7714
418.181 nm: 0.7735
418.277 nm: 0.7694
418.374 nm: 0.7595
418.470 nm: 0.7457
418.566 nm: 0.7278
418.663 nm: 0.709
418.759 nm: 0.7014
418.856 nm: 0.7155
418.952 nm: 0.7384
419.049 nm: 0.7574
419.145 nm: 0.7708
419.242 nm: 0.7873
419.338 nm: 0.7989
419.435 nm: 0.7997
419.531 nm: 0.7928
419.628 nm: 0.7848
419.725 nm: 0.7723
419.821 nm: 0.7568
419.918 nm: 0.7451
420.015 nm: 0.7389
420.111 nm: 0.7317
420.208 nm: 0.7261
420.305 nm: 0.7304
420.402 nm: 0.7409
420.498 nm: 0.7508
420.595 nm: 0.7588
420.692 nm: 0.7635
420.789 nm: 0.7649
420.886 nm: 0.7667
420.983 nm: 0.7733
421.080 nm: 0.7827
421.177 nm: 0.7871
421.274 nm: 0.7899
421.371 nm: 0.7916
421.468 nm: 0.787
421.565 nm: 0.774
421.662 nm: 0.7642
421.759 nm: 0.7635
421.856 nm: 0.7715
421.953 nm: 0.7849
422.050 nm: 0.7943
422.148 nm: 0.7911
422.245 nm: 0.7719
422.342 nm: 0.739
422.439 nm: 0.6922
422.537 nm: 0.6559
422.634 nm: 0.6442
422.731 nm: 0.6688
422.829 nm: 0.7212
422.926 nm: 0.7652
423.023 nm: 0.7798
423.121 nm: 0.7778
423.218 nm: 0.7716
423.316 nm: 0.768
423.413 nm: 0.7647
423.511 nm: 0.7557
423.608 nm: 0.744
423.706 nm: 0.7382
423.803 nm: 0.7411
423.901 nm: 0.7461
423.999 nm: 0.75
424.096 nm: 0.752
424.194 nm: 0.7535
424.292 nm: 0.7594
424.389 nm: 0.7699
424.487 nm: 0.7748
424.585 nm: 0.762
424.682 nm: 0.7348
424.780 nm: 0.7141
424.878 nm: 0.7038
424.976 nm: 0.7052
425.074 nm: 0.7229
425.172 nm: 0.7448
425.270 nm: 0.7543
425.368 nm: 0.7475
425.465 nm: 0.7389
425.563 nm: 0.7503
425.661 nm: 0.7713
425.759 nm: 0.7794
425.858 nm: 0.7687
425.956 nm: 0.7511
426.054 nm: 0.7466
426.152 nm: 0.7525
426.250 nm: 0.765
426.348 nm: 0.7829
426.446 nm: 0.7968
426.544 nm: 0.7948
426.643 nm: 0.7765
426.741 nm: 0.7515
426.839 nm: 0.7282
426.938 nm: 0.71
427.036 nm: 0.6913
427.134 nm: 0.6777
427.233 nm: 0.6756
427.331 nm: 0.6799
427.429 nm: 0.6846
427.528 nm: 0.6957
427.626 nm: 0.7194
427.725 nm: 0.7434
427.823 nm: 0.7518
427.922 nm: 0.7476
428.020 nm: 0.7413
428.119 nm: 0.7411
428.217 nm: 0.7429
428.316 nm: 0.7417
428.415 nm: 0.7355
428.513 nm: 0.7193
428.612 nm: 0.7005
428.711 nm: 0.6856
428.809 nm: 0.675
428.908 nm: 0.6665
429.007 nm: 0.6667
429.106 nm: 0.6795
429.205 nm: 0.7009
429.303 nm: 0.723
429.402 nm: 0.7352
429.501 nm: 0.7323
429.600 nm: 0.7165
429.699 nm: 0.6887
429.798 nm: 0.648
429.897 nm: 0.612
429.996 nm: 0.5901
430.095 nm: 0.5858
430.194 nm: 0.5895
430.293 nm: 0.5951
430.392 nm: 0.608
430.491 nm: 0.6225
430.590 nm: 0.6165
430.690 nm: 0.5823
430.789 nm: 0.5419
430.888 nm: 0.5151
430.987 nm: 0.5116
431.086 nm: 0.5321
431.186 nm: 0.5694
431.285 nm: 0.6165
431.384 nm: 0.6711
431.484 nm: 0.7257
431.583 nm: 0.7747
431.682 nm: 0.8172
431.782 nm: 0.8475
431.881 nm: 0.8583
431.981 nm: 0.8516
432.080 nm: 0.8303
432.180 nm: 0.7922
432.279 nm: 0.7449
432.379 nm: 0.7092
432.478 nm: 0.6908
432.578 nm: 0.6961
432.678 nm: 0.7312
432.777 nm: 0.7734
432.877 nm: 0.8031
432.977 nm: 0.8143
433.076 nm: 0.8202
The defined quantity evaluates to 0.79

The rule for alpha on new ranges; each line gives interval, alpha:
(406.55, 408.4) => 0.75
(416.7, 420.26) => 0.76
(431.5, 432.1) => 0.83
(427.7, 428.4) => 0.74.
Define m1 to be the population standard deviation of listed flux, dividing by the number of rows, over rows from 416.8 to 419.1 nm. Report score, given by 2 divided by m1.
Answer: 78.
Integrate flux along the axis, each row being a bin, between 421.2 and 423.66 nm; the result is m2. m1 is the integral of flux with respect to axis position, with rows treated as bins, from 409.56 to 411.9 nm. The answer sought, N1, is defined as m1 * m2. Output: 3.24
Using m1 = 1.75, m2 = 1.854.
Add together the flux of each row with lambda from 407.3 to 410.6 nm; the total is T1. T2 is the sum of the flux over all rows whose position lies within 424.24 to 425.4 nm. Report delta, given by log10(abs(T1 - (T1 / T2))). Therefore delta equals 1.4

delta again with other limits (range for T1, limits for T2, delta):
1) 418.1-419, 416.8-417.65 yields 0.8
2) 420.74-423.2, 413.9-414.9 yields 1.2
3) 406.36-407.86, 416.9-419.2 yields 1.0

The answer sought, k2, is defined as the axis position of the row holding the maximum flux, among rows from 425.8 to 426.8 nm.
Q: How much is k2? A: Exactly 426.446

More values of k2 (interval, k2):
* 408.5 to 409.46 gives 409.416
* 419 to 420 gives 419.435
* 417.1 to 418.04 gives 417.700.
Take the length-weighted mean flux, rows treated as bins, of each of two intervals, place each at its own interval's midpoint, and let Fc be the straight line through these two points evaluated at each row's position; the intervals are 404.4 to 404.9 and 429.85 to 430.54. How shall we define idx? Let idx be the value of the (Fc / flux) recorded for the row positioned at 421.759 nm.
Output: 0.83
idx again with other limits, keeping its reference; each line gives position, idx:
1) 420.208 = 0.88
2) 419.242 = 0.82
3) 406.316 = 0.96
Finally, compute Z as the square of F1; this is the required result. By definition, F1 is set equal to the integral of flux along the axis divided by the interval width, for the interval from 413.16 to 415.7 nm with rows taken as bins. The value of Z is 0.61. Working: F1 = 0.782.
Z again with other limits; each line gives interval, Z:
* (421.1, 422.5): 0.59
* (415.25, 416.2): 0.62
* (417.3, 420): 0.57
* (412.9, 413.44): 0.61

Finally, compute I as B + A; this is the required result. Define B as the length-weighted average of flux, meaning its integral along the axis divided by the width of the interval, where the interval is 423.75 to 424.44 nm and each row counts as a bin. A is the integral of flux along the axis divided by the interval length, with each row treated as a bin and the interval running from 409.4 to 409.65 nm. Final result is 1.55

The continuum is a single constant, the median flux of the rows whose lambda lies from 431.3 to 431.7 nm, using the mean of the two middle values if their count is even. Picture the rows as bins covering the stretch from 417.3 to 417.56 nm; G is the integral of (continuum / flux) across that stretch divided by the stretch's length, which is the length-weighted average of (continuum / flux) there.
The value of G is 1.02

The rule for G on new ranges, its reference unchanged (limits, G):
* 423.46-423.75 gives 1.00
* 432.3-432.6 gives 1.07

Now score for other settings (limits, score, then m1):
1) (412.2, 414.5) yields 118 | 0.017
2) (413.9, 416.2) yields 145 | 0.014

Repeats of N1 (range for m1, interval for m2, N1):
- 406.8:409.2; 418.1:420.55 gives 3.39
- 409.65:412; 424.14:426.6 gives 3.26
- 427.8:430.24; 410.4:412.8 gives 3.19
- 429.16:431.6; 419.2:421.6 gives 2.83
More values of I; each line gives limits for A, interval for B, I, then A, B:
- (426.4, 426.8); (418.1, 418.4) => 1.55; 0.778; 0.768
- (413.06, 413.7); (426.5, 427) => 1.52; 0.772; 0.749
